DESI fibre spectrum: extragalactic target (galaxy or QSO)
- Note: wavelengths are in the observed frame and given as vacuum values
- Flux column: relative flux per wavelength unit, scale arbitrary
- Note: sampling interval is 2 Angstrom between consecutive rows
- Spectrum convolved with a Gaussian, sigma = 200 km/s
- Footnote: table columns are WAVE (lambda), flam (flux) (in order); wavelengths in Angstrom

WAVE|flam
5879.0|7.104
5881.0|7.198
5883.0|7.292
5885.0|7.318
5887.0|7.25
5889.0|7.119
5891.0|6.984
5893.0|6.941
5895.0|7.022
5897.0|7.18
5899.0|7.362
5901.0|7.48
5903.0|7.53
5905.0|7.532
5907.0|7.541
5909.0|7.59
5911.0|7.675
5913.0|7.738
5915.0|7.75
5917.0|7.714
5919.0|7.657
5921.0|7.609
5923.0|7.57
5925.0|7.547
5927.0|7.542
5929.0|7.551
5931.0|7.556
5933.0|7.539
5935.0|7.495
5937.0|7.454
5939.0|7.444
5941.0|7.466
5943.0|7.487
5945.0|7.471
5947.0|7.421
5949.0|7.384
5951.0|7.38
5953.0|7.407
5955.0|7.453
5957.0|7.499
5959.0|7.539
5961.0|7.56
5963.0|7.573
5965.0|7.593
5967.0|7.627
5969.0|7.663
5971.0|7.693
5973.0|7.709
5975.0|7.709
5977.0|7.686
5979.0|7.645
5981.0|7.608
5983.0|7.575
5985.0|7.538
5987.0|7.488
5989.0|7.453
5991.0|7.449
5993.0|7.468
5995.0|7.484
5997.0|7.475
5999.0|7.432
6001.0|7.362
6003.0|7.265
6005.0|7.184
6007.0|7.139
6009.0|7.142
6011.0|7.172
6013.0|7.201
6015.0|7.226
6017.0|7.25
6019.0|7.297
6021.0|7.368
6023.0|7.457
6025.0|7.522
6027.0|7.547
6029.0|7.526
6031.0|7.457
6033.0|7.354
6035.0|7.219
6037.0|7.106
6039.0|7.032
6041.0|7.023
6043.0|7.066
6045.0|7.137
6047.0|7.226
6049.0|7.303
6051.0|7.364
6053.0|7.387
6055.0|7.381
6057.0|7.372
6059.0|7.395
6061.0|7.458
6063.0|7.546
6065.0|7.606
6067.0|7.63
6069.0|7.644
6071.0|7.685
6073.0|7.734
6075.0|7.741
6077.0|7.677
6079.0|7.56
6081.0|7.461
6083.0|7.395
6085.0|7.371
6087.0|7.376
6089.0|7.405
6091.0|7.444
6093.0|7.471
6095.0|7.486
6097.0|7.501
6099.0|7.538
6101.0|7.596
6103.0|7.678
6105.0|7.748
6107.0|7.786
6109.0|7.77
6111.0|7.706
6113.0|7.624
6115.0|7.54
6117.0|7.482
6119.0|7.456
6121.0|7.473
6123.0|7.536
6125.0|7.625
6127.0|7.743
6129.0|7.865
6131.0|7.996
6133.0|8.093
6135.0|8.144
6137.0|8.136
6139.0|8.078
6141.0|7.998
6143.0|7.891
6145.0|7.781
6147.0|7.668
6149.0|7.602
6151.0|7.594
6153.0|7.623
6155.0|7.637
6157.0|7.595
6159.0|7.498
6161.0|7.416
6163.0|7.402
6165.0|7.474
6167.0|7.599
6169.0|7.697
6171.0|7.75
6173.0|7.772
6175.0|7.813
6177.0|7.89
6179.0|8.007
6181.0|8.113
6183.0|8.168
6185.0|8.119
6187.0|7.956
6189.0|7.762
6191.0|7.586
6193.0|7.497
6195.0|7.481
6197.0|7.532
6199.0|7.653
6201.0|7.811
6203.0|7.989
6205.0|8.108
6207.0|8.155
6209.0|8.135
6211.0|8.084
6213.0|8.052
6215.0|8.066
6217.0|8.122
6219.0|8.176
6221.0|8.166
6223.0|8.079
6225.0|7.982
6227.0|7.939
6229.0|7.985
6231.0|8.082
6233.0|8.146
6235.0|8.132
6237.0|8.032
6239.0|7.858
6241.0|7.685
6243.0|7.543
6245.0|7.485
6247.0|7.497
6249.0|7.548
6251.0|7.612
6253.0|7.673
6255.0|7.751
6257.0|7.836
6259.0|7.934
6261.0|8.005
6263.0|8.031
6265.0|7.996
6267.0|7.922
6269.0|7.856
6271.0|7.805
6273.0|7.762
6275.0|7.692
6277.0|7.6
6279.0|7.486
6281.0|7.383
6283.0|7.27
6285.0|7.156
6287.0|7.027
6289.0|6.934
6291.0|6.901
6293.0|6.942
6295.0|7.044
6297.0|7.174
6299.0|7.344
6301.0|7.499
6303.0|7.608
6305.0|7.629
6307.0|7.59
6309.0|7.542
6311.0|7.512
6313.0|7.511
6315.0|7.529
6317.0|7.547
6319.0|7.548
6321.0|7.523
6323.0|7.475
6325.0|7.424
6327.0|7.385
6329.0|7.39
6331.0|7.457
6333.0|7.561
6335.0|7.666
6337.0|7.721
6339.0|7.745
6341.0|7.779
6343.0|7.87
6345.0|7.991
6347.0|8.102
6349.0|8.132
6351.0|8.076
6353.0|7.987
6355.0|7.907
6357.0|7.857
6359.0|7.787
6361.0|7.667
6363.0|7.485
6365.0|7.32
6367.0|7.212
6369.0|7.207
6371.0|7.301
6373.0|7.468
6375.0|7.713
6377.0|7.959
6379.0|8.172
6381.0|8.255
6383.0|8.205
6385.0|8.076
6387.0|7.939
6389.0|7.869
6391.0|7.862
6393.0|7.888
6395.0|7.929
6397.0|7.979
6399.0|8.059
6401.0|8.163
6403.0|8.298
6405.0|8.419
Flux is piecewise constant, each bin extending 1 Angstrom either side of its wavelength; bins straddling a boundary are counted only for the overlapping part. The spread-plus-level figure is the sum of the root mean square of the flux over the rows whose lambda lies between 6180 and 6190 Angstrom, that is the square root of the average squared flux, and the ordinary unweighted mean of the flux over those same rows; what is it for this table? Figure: 16.0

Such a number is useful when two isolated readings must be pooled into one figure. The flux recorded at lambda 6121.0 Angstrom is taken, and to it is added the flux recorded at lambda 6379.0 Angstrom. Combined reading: 15.6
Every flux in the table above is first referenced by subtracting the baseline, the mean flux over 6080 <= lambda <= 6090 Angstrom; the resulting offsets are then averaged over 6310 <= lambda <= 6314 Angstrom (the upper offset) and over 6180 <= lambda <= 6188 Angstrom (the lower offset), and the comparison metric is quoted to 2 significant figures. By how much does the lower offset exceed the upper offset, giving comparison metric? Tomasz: 0.58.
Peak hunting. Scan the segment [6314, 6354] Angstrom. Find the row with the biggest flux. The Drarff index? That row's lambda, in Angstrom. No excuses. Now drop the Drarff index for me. 6349.0 Angstrom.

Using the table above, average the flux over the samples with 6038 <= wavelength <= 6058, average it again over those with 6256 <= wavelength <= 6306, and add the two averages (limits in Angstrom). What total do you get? 14.7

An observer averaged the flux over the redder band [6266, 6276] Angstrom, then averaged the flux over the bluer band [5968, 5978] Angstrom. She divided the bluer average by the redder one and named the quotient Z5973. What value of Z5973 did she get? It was 0.99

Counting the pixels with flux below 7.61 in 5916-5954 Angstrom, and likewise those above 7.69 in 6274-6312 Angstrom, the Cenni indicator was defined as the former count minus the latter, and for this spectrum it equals 16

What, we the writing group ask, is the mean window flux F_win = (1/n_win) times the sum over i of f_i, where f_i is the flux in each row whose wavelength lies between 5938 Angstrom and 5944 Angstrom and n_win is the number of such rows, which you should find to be 7.47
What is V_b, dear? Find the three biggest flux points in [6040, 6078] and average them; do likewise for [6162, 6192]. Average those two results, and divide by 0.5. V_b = 15.9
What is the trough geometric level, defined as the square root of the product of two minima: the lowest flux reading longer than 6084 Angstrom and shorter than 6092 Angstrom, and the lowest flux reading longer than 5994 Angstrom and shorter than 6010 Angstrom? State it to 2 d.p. 7.25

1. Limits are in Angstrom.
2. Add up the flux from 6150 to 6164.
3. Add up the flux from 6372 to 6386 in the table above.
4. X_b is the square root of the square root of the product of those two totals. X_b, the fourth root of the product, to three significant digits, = 7.37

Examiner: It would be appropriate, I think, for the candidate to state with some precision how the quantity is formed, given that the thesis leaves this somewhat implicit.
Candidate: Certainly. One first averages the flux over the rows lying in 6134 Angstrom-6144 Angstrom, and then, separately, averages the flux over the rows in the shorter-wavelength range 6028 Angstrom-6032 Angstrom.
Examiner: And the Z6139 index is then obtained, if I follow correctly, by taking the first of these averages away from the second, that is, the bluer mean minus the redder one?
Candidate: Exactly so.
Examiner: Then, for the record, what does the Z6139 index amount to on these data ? -0.6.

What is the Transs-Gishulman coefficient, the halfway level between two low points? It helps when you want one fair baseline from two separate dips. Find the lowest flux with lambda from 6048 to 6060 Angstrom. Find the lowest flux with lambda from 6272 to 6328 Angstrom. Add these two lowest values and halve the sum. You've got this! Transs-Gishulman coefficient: 7.10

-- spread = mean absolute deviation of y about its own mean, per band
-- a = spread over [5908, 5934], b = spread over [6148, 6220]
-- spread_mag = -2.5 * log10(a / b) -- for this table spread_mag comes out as 1.3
